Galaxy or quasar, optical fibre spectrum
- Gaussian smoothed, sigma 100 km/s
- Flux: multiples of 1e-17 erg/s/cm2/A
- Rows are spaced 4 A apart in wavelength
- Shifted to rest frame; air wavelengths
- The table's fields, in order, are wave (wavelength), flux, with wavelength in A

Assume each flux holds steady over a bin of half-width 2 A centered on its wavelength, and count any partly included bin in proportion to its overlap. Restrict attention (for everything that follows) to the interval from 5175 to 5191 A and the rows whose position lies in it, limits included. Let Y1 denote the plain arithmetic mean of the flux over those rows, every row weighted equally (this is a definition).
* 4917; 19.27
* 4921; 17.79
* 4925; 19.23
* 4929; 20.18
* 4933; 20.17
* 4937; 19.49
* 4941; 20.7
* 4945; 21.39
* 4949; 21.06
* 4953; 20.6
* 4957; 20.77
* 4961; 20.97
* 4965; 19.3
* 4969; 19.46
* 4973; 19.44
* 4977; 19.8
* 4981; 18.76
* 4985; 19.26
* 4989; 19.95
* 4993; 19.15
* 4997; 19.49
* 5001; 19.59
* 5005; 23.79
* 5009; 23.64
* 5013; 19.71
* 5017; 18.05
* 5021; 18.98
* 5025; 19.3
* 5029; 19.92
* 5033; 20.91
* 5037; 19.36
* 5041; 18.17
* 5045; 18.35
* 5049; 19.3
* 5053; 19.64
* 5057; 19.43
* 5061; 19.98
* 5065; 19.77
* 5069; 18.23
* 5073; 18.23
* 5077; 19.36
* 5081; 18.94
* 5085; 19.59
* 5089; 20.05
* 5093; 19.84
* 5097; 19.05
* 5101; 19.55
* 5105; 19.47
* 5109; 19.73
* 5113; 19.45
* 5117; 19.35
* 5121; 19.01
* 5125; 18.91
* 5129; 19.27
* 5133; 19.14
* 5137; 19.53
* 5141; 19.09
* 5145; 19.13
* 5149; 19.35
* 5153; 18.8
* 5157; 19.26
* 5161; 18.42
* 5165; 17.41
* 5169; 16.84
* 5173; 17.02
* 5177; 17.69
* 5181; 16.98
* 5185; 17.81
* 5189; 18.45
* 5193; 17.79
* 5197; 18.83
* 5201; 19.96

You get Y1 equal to 17.73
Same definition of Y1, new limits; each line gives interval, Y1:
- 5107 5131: 19.29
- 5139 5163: 19.01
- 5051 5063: 19.68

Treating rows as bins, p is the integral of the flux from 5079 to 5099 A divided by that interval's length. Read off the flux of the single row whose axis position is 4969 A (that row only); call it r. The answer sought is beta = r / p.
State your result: 1.00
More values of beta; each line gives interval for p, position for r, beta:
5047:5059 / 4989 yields 1.03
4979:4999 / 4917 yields 1.00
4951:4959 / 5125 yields 0.91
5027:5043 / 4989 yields 1.02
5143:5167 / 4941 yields 1.11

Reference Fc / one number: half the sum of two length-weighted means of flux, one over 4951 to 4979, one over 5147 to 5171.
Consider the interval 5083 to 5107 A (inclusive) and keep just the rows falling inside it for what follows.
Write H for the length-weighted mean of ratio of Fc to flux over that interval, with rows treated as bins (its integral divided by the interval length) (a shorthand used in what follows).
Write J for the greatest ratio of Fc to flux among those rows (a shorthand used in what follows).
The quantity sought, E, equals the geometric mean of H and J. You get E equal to 0.99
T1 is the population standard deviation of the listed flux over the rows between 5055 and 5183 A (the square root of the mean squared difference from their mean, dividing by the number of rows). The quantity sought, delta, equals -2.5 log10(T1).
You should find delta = 0.15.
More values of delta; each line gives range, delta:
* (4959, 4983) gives 0.42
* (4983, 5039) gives -0.51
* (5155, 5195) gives 0.35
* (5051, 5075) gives 0.37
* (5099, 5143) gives 1.53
